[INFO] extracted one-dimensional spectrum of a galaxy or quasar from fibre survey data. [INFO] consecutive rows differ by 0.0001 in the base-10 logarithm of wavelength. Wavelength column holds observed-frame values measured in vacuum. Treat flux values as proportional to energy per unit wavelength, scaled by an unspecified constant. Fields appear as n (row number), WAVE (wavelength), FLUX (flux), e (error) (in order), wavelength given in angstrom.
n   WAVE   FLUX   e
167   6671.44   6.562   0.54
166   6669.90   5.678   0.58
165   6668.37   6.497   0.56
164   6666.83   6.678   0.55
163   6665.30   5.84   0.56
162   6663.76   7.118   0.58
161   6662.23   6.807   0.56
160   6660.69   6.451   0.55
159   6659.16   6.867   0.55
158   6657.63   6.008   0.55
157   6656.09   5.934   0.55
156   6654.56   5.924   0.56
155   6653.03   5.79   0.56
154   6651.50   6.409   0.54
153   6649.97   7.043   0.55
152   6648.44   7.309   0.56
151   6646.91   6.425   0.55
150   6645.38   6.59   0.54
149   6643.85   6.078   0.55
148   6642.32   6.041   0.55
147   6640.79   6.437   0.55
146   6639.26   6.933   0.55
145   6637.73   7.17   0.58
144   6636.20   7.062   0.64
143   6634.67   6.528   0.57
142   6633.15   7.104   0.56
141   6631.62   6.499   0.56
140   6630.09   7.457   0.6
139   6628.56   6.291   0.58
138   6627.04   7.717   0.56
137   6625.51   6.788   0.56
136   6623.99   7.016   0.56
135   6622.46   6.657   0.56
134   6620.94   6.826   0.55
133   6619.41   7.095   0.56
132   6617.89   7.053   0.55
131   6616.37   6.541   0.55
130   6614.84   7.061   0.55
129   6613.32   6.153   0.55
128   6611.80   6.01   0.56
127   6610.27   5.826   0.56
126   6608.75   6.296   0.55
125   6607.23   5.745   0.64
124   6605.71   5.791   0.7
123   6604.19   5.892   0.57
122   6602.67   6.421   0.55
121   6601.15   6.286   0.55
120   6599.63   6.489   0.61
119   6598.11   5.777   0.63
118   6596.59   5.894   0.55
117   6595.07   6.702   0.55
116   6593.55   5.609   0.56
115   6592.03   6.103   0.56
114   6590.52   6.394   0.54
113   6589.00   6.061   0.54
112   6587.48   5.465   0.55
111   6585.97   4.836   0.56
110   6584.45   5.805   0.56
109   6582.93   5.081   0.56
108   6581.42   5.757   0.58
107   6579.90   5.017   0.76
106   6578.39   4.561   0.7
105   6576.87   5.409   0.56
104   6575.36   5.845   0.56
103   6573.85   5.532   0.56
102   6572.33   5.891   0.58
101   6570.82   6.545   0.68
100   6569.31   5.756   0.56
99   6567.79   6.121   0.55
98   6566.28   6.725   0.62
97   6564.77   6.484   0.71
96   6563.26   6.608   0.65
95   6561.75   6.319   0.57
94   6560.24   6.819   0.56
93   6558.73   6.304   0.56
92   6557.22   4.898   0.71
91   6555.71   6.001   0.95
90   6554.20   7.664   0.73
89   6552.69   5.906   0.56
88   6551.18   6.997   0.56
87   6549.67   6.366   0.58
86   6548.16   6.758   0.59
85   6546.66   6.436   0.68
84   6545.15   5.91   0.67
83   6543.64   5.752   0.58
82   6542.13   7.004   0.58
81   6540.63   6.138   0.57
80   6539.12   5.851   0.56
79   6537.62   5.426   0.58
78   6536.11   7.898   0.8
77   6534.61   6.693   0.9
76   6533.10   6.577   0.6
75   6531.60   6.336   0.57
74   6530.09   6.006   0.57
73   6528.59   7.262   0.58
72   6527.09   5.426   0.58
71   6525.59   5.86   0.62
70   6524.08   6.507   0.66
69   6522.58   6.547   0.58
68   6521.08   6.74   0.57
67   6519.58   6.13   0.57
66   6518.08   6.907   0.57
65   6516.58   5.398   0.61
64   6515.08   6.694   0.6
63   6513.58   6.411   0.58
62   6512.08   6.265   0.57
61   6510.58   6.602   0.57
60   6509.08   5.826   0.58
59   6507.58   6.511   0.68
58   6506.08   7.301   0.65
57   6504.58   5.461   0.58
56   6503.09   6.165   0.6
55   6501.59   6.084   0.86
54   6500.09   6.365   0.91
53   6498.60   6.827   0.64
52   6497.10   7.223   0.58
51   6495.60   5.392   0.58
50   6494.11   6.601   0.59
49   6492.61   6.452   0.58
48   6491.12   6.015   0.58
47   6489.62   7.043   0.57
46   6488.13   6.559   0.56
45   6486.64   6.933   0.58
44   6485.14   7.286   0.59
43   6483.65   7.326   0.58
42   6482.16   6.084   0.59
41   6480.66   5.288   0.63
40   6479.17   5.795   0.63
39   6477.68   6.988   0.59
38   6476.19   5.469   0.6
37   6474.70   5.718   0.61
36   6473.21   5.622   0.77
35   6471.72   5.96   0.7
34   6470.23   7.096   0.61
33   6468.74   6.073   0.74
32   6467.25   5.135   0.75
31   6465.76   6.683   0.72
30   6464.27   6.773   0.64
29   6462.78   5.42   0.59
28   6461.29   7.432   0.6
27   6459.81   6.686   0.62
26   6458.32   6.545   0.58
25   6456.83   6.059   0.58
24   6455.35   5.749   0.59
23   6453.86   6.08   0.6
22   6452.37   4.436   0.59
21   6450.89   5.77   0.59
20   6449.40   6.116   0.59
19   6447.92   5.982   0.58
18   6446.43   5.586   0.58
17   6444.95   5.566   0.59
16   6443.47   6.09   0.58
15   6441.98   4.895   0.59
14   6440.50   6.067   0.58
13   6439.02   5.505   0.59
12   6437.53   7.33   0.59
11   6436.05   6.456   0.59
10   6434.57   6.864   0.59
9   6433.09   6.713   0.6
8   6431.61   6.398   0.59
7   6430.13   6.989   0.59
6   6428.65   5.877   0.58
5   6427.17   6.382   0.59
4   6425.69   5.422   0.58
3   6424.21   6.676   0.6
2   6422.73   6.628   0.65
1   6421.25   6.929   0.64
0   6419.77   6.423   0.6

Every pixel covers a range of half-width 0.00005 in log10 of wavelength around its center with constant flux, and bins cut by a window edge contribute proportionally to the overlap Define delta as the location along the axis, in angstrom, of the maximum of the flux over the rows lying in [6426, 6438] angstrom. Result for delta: 6437.53 angstrom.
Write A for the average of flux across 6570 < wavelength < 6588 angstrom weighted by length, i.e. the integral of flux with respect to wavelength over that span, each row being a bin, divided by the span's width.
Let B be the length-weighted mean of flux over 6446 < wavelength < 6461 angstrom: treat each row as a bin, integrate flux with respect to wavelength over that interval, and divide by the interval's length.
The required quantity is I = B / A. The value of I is 1.09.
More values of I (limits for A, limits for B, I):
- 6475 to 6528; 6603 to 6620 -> 0.99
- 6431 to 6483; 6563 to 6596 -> 0.96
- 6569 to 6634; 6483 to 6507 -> 1.06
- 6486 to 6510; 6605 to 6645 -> 1.03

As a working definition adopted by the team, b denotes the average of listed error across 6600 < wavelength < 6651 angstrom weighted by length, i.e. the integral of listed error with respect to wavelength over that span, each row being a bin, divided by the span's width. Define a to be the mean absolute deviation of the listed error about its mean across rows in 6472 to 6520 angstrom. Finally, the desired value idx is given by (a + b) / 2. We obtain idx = 0.31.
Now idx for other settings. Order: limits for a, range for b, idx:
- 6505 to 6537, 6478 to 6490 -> 0.32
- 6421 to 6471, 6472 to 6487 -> 0.33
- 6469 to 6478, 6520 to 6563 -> 0.34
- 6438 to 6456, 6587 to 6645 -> 0.29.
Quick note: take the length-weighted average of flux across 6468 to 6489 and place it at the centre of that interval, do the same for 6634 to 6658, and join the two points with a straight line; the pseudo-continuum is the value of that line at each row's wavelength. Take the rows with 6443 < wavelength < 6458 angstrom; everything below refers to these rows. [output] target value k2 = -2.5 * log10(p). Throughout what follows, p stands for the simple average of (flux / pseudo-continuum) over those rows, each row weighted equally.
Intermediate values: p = 0.92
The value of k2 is 0.10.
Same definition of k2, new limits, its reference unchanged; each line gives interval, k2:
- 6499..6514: 0.01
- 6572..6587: 0.19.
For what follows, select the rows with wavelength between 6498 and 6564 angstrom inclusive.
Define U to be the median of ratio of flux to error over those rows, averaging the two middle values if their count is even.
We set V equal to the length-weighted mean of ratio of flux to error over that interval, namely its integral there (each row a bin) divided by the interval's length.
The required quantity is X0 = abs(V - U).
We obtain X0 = 0.30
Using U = 10.5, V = 10.2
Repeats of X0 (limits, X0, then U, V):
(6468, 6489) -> 0.36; 9.8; 10.2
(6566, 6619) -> 0.05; 10.4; 10.3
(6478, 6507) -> 0.18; 10.7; 10.5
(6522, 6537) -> 0.01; 10.2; 10.2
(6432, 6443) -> 0.33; 10.9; 10.6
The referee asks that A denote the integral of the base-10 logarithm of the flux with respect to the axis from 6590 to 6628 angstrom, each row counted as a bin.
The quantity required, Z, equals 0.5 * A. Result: 15.3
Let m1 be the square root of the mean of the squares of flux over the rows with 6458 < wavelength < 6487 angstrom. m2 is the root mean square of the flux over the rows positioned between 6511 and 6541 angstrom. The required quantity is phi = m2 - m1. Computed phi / 0.0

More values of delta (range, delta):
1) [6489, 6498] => 6497.10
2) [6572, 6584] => 6572.33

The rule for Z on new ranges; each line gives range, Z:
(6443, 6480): 14.4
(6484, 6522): 15.4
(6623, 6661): 15.6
